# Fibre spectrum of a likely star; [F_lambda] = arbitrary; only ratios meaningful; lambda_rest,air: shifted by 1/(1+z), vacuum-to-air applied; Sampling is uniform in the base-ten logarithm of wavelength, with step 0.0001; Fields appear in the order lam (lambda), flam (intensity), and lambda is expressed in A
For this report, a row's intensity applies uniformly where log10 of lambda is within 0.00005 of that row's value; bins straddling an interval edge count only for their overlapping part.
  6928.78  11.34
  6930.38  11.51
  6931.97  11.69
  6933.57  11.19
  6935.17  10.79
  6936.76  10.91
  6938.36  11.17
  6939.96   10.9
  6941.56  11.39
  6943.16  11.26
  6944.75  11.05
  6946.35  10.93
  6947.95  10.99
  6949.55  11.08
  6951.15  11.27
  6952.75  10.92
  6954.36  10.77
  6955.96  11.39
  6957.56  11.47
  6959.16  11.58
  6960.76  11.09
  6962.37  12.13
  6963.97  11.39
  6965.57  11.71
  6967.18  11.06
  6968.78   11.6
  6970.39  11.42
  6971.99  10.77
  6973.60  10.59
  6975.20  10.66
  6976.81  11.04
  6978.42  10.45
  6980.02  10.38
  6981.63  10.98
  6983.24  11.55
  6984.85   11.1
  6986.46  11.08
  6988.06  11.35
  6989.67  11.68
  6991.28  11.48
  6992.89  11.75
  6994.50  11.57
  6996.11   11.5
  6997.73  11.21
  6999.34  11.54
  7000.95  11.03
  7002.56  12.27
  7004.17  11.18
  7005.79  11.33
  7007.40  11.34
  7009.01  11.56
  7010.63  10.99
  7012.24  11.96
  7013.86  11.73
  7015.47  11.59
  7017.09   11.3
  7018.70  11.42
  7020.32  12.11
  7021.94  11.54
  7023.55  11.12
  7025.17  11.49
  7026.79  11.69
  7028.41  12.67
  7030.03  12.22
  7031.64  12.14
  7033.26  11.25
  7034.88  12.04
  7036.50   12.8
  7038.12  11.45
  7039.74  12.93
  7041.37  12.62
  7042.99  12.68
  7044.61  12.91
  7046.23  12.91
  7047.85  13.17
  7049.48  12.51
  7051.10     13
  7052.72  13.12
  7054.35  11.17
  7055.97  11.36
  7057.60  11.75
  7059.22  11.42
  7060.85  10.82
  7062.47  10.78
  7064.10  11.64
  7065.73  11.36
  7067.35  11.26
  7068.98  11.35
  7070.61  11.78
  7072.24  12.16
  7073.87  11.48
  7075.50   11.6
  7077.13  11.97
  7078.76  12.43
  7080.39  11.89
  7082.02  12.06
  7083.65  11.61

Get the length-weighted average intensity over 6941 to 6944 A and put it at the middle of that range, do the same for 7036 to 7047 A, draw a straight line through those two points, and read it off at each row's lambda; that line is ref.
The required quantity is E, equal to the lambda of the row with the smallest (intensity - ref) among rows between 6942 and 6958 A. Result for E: 6954.36 A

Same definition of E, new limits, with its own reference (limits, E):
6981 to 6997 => 6981.63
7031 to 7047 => 7033.26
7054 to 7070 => 7062.47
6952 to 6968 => 6954.36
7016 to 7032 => 7023.55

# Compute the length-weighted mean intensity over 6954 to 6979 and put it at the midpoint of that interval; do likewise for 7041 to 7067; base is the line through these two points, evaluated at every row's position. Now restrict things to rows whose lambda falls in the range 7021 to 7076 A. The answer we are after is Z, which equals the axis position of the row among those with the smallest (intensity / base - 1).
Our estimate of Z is 7062.47 A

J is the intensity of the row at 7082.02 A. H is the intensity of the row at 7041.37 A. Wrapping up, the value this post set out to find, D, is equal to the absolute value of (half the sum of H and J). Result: 12.34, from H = 12.62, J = 12.06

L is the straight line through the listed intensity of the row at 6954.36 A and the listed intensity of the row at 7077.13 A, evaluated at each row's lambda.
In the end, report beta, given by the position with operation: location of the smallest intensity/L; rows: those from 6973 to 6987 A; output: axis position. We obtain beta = 6980.02 A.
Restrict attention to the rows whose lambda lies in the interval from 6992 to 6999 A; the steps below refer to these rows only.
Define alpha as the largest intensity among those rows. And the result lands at 11.75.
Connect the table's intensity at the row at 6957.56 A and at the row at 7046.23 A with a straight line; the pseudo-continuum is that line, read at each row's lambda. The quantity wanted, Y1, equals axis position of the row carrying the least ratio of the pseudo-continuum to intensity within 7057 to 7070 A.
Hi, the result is 7057.60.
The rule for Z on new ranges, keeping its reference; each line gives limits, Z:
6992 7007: 7000.95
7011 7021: 7017.09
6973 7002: 6980.02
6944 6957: 6954.36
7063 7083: 7067.35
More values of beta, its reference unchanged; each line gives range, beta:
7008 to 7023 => 7010.63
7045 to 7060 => 7054.35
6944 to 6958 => 6954.36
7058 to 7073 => 7062.47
